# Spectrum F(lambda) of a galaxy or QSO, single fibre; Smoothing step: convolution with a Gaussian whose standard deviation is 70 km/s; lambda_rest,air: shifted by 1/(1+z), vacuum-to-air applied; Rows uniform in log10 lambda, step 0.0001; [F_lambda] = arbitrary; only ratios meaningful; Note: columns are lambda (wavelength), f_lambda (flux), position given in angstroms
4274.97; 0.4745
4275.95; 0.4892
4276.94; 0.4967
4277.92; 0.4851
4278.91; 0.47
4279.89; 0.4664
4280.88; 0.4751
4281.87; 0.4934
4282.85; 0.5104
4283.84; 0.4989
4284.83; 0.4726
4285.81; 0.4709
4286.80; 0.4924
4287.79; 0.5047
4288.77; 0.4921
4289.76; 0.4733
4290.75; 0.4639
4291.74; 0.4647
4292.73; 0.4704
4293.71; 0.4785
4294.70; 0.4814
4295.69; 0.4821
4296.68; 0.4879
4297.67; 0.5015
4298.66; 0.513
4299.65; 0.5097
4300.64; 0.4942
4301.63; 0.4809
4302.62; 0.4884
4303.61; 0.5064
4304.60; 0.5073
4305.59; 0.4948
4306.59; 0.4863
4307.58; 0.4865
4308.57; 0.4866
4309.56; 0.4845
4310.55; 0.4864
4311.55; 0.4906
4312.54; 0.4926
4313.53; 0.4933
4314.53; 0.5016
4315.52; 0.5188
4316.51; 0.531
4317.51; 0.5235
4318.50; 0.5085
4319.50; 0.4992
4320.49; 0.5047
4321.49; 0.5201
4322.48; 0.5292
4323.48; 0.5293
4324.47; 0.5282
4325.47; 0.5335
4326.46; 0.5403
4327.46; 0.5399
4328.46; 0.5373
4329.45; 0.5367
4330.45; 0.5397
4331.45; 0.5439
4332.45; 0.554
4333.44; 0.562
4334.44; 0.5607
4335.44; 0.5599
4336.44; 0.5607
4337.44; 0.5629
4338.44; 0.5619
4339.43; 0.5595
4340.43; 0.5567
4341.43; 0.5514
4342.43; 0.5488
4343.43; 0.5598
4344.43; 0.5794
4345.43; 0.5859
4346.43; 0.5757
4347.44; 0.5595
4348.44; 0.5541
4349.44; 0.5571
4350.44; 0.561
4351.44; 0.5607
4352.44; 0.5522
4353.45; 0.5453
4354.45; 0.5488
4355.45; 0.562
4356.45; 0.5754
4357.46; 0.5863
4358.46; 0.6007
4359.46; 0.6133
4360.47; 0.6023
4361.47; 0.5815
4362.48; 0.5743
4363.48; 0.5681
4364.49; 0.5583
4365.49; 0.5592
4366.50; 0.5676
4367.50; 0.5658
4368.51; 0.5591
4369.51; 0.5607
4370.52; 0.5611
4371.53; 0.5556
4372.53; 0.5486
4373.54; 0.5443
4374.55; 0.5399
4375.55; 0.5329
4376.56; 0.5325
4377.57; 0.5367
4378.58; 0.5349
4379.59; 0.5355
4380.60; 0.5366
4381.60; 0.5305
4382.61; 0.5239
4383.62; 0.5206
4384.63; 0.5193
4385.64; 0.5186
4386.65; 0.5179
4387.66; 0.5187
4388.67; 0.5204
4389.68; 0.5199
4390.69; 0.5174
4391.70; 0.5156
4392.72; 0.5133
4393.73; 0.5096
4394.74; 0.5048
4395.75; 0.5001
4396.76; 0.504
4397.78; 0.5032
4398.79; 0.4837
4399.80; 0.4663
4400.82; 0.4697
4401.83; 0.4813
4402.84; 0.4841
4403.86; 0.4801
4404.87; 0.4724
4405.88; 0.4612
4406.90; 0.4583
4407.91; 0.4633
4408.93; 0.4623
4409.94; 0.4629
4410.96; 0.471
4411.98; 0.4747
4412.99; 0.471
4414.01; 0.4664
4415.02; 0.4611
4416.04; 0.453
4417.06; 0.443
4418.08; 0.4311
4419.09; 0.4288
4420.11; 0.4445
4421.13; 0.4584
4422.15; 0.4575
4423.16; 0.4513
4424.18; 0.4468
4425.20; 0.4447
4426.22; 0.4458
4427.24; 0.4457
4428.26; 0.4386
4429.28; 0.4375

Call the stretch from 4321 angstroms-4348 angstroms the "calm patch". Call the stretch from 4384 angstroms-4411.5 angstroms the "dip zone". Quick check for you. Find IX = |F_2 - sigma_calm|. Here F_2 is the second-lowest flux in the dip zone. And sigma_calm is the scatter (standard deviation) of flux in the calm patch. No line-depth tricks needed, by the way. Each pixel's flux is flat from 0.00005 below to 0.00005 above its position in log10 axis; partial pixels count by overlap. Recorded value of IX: 0.44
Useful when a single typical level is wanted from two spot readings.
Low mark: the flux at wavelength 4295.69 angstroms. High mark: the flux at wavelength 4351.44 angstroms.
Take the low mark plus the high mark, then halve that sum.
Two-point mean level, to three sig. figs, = 0.521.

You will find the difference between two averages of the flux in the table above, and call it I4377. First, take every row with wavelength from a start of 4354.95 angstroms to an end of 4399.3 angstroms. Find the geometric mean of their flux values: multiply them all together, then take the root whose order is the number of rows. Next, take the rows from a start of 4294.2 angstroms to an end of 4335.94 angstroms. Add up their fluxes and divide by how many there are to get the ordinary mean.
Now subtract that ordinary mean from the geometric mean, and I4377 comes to 0.028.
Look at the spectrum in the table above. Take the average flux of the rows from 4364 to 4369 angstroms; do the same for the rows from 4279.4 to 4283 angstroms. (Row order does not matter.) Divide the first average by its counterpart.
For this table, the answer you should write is 1.16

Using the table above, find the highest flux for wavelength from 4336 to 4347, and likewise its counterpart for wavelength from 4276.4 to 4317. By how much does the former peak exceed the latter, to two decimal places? 0.05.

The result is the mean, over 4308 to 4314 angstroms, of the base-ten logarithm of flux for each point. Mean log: -0.31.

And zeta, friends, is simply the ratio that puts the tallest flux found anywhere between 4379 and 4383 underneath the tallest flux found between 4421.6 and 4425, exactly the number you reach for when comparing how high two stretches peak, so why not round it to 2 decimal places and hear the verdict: 0.85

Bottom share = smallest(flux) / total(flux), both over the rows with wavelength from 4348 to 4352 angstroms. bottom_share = 0.248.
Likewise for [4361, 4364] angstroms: 0.330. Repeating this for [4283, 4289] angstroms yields 0.161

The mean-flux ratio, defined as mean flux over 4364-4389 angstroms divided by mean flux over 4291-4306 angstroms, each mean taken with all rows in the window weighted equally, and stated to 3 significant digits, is 1.10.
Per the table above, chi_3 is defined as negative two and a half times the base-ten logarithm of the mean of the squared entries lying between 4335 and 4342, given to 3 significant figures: 1.26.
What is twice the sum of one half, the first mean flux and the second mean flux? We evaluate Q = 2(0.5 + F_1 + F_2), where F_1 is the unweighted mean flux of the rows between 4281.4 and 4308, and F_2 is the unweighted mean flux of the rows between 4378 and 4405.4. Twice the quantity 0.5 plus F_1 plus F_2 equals 2.99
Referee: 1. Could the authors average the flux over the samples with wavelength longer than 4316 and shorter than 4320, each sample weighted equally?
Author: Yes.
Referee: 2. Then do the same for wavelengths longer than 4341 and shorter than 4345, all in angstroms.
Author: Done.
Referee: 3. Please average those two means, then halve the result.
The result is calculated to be 0.269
